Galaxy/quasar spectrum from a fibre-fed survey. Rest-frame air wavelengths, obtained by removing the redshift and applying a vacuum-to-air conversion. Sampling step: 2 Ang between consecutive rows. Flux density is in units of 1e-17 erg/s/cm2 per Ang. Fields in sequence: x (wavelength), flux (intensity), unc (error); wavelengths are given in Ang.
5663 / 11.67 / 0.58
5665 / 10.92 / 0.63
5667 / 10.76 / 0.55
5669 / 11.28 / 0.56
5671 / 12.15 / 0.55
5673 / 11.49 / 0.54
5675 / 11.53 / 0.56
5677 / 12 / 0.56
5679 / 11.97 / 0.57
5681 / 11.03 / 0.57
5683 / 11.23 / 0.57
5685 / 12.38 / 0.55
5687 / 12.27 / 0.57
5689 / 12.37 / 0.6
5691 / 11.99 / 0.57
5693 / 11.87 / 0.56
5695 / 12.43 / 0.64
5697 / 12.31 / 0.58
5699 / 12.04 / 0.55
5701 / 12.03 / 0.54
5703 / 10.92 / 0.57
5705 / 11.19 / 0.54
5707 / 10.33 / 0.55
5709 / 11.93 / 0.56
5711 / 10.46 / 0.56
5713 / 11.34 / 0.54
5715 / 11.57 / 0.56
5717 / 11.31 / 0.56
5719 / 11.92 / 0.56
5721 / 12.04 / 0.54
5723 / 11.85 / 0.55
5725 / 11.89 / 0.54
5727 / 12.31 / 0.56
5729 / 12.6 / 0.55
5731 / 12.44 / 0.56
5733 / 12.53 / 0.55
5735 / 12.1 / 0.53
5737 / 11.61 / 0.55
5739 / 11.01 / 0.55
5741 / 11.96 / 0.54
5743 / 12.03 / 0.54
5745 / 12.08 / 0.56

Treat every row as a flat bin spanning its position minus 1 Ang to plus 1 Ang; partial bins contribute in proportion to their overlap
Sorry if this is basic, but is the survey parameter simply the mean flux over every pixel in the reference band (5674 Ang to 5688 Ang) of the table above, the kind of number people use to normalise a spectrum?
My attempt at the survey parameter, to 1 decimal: 11.8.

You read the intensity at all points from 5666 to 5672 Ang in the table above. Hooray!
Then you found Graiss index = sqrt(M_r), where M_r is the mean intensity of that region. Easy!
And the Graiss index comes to 3.38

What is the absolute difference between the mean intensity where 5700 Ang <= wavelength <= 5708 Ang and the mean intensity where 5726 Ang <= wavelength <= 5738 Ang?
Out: 1.1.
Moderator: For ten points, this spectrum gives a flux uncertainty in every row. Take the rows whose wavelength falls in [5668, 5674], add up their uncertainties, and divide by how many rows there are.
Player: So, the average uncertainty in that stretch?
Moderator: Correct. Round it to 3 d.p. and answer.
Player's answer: 0.550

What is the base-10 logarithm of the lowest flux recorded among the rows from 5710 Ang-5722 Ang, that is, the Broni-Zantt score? 1.02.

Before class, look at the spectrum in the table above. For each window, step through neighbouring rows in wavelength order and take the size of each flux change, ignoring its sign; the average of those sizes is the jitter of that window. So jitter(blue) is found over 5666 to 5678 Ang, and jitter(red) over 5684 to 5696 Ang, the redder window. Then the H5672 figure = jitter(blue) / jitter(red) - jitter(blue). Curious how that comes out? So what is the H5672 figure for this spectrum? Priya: 1.50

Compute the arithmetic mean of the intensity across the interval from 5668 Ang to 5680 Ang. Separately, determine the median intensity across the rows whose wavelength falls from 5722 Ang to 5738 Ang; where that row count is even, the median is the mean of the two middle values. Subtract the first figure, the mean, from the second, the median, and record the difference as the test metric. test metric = 0.5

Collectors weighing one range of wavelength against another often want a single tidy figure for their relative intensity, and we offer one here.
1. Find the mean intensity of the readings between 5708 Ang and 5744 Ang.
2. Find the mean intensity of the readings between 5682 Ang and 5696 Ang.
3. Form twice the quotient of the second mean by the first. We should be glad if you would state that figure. 2.04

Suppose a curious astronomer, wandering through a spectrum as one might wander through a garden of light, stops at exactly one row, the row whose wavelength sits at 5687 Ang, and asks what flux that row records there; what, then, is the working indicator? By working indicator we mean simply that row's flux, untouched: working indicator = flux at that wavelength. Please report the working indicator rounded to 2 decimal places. 12.27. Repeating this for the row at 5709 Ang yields 11.93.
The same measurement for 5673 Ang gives 11.49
